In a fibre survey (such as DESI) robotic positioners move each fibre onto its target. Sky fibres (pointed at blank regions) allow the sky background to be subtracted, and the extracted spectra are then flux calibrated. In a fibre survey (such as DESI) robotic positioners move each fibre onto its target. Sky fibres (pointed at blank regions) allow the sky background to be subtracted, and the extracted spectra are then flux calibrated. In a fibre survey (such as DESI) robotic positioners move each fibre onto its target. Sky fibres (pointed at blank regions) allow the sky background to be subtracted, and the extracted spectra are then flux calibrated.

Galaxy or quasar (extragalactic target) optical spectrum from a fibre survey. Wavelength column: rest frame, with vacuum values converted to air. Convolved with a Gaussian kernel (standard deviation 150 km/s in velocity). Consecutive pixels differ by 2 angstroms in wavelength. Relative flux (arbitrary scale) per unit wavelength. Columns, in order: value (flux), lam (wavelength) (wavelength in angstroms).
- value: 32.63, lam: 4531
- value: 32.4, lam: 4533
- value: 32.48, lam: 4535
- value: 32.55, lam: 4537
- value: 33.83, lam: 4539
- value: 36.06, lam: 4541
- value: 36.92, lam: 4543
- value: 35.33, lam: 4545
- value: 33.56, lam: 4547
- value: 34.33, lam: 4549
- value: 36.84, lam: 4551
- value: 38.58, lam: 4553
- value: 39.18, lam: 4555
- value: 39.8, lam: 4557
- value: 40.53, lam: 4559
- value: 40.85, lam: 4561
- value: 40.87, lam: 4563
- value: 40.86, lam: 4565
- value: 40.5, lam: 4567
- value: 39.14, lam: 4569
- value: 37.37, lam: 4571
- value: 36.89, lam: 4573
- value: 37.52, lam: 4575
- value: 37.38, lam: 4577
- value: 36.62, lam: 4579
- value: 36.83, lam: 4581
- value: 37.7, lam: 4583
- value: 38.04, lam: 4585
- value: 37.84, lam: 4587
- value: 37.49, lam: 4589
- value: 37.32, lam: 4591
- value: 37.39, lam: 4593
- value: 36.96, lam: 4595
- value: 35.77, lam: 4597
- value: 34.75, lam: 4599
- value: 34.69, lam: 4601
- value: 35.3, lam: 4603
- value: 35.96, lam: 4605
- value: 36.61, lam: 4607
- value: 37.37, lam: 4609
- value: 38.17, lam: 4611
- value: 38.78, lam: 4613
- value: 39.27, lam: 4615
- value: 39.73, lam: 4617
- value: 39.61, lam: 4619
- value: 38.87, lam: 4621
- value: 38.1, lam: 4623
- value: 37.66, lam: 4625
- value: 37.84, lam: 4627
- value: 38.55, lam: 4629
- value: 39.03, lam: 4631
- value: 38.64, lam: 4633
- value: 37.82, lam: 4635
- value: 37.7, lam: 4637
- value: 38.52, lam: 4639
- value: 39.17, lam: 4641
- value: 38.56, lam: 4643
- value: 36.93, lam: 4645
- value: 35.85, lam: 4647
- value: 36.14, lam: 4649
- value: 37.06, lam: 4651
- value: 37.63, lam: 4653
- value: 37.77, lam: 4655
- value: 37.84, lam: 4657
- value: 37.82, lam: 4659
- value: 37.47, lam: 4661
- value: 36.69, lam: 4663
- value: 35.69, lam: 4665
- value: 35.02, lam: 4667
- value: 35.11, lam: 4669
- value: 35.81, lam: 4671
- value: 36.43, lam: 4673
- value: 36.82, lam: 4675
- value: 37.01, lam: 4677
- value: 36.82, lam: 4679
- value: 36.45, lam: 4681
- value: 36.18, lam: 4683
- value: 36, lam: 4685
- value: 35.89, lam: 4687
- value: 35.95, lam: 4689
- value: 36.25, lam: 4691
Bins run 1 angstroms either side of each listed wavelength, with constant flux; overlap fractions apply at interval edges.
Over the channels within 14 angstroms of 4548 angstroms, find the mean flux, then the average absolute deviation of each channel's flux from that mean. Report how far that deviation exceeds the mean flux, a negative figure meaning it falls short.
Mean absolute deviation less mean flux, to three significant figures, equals -34.0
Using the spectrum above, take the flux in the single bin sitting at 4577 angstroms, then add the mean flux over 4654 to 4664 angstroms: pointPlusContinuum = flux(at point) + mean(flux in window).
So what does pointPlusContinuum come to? 75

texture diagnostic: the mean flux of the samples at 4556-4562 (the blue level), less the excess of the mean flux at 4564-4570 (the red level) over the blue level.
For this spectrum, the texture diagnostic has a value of 40.6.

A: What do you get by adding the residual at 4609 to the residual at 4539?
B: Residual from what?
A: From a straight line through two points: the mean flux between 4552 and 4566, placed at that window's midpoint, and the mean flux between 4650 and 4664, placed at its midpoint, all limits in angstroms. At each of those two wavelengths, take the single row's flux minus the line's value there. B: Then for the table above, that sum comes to -8.2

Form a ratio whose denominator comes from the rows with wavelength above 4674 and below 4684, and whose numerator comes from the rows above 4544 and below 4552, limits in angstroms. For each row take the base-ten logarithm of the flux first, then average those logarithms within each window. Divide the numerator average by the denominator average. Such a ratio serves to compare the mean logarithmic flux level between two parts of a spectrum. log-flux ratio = 0.99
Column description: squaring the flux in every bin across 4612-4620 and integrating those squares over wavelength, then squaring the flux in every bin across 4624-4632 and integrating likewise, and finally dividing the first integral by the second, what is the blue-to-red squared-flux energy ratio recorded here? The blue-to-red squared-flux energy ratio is 1.1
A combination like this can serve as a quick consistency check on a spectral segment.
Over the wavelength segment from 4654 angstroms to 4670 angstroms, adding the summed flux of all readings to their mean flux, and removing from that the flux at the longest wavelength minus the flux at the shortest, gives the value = 333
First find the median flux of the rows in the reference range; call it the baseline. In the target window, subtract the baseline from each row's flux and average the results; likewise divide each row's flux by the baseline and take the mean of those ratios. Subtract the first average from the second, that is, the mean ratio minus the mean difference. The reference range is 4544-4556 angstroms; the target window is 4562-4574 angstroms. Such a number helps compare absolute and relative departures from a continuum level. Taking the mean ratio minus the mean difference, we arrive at -2.1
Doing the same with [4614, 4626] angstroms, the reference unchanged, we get -1.7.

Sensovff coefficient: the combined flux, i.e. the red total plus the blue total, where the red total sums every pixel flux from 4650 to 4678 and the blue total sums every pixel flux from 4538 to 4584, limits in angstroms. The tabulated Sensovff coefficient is 1382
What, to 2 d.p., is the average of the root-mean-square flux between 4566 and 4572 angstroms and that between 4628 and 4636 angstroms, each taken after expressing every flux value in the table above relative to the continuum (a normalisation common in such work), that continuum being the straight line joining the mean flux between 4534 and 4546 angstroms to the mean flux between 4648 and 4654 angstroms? 1.08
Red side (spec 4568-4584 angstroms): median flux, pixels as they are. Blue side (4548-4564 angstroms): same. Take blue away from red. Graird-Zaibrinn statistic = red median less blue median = -2.1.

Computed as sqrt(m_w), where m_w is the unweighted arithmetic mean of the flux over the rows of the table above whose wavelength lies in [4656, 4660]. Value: 6.15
